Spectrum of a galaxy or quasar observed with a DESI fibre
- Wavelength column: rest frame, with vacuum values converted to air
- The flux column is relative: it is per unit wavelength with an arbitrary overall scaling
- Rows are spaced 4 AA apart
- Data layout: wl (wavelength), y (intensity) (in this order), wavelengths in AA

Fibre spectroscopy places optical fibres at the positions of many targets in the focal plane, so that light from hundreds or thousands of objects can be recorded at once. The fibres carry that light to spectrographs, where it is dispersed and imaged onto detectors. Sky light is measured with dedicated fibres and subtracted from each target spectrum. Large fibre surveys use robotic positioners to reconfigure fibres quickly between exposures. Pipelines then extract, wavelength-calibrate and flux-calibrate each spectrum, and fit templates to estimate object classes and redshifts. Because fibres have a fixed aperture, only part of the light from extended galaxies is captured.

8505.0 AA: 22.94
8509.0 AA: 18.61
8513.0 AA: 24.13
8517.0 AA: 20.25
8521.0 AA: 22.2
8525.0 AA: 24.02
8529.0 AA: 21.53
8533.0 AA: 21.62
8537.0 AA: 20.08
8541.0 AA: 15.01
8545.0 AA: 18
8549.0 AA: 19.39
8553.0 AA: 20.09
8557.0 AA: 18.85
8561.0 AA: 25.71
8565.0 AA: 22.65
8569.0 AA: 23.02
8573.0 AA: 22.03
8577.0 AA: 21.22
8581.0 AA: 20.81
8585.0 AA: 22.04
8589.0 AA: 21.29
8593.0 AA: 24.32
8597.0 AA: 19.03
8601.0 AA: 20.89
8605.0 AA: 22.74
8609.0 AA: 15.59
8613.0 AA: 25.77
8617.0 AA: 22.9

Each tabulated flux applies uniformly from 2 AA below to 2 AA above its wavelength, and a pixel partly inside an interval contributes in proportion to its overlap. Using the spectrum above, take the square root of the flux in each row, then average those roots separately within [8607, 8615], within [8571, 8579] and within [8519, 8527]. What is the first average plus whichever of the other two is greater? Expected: 9.3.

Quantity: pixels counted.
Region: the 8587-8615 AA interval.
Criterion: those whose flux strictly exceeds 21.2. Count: 4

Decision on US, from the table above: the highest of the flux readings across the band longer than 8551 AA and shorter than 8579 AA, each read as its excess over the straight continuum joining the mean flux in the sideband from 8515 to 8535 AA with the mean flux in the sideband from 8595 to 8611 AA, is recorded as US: 4.9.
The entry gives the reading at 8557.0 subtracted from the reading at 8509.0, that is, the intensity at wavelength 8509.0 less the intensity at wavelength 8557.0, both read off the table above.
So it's -0.2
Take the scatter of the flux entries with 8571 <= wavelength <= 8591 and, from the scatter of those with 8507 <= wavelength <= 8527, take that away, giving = 2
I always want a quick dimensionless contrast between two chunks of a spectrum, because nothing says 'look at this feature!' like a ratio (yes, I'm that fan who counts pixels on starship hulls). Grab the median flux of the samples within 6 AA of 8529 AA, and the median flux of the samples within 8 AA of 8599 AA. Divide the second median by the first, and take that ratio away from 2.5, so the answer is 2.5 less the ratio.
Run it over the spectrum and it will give 1.49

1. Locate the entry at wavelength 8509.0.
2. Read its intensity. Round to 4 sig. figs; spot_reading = 18.61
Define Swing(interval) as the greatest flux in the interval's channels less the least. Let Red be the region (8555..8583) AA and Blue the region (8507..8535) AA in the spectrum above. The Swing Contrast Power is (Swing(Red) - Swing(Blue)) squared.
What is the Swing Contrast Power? 1.8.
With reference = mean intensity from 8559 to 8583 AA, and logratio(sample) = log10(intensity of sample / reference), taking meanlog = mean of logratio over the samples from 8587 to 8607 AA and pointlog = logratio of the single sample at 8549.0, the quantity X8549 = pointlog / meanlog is 3.4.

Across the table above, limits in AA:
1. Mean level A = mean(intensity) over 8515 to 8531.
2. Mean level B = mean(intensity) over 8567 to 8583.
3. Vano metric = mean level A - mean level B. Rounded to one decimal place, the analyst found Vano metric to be 0.2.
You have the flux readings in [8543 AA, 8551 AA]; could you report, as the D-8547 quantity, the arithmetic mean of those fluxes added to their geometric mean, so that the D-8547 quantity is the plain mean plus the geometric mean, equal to 37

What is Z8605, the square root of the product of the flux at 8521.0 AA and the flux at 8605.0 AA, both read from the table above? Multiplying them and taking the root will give 22.5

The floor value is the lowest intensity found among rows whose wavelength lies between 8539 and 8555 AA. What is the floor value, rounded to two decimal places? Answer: 15.01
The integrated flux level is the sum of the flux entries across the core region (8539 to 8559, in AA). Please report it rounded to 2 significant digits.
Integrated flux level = 91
